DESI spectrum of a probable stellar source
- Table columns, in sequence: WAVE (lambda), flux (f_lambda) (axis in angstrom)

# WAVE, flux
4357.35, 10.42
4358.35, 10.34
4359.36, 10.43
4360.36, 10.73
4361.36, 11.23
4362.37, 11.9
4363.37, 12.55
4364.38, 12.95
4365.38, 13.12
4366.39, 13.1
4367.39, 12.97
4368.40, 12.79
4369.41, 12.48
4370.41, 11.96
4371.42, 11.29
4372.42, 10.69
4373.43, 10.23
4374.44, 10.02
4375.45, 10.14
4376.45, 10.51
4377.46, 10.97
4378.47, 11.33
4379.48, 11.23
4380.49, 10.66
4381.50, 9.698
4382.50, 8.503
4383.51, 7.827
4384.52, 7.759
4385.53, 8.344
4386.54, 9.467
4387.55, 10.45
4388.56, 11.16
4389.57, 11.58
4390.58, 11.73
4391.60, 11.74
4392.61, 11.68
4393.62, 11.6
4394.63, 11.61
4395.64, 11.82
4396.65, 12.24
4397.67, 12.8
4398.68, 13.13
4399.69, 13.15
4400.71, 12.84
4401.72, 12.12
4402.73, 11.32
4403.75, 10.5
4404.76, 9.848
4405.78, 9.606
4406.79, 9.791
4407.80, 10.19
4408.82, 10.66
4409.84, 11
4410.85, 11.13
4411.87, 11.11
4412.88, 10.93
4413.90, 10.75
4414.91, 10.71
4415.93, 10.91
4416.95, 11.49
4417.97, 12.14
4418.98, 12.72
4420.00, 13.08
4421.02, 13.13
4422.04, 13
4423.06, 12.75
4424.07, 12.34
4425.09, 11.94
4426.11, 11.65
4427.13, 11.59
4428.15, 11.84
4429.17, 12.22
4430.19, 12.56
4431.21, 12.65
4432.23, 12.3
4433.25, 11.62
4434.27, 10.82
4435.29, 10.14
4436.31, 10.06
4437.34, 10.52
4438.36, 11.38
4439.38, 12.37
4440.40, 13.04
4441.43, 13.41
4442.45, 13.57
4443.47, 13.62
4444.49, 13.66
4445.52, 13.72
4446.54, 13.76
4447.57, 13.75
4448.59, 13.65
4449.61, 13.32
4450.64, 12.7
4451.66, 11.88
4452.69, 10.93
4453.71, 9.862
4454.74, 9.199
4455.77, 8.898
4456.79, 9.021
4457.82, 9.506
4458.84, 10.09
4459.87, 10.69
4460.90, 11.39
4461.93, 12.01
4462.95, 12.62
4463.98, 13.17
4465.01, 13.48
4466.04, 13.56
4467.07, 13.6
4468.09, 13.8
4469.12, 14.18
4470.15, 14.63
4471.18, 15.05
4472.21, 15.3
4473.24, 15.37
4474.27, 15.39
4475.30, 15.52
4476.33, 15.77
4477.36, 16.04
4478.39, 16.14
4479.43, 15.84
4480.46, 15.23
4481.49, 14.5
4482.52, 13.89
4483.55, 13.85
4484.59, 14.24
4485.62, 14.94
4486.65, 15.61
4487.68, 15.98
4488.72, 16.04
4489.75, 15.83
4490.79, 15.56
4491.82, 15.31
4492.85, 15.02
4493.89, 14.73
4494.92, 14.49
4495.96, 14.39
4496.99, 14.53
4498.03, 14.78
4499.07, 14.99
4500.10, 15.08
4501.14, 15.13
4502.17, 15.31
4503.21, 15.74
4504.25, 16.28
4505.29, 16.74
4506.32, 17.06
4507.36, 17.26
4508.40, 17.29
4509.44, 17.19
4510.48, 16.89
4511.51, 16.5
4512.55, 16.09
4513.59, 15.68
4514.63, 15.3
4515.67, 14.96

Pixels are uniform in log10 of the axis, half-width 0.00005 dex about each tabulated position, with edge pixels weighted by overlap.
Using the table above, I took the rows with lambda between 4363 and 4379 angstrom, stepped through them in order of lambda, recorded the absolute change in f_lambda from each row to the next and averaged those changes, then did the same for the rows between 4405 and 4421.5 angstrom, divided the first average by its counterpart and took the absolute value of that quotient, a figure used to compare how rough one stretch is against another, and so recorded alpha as 1.14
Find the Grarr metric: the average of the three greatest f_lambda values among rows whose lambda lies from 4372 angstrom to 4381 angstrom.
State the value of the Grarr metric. 11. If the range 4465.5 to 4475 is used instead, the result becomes 15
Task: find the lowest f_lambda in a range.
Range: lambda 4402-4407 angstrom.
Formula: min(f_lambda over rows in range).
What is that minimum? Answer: 9.606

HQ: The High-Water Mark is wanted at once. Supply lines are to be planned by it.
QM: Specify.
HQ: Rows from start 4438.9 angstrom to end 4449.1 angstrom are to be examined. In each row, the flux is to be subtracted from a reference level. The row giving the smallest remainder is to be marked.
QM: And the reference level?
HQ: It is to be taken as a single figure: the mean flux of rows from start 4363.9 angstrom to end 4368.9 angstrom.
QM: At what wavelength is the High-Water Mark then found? 4446.54 angstrom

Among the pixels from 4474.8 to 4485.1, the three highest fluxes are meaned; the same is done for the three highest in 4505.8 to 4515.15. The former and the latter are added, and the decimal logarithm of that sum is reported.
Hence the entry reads 1.52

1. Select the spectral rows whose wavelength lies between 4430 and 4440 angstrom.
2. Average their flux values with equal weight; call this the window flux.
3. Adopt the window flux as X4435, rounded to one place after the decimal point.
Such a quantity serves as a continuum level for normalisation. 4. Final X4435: 11.4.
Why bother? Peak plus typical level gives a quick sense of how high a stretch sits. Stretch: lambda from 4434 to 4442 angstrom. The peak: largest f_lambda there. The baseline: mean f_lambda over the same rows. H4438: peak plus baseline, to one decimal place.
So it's 24.9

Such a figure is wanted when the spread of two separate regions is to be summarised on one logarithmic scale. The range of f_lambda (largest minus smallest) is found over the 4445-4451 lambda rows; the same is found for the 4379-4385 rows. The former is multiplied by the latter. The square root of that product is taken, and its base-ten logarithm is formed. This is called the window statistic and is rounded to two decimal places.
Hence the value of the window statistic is 0.28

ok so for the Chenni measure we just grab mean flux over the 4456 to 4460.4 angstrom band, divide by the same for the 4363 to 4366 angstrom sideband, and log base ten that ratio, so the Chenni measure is -0.12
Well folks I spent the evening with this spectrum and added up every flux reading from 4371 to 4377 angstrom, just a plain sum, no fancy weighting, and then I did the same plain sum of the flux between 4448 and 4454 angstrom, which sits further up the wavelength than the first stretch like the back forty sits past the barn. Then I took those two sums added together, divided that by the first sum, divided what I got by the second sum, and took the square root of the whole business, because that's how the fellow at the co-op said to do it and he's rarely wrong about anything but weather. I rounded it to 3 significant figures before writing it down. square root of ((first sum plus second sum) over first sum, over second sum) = 0.172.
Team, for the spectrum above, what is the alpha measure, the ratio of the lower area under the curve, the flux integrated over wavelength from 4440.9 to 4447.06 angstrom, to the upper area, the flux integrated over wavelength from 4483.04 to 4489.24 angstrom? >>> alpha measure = 0.89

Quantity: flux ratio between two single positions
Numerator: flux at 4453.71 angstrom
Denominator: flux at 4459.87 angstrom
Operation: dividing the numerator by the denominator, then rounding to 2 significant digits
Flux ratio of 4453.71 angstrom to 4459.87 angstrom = 0.92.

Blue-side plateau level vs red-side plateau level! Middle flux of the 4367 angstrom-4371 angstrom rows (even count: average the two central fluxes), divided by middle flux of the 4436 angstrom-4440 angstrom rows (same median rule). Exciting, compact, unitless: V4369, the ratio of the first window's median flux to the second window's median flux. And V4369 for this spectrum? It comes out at 1.15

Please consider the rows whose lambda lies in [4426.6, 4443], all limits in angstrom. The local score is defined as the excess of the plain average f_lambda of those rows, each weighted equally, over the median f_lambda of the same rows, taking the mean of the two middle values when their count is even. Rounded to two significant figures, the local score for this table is -0.15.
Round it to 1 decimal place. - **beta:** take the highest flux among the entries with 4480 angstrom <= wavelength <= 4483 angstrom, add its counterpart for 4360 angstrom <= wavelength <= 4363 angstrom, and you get 27.1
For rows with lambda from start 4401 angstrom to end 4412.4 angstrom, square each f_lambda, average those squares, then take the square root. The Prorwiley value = 10.7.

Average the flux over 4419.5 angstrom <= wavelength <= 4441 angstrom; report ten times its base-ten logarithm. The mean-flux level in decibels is 10.8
